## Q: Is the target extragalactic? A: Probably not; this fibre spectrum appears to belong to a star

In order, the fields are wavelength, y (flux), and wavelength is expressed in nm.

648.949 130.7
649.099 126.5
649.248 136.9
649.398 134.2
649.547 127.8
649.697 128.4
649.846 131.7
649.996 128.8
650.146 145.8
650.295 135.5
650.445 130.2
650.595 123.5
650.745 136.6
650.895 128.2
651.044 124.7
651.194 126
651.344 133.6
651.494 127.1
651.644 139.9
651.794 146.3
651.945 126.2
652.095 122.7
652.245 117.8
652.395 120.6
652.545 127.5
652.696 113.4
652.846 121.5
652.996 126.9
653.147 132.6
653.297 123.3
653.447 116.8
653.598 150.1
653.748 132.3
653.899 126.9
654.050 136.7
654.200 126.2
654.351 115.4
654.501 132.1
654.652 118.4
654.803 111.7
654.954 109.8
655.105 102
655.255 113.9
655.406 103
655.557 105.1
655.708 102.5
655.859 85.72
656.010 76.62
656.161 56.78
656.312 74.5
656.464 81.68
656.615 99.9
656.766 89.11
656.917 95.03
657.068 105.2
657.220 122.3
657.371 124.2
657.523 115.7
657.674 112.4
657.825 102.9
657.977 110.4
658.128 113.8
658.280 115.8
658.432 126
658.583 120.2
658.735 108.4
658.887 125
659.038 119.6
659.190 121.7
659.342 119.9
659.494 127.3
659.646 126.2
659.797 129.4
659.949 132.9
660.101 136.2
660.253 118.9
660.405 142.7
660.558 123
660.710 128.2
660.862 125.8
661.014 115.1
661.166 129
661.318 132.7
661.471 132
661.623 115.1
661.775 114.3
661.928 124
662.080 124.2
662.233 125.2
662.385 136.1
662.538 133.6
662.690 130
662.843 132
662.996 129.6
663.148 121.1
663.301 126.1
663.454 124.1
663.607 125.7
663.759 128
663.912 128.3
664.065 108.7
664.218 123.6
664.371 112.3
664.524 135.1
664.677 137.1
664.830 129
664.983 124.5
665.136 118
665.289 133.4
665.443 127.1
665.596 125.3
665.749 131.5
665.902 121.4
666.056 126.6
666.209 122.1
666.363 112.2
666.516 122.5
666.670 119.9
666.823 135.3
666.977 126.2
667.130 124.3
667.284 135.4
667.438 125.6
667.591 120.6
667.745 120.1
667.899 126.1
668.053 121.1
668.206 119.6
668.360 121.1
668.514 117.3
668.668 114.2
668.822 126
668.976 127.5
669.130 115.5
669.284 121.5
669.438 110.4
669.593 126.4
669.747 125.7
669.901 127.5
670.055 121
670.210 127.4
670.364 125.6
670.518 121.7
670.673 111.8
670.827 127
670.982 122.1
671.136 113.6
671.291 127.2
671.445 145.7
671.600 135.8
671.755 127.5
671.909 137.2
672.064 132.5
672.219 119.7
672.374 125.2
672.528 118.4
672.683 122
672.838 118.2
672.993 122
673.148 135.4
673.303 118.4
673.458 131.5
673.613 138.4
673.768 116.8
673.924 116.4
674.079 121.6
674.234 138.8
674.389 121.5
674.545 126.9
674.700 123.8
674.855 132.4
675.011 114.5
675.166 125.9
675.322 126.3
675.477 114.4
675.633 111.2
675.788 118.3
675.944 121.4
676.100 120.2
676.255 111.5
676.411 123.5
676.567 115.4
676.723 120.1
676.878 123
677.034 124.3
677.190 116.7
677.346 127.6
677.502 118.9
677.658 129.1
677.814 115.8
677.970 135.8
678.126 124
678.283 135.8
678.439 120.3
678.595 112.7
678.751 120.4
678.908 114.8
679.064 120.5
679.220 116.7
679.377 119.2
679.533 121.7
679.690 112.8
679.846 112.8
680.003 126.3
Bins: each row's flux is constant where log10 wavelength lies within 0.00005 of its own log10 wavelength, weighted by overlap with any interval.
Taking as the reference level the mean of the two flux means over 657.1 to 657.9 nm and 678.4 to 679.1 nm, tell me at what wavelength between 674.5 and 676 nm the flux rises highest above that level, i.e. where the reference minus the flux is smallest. 674.855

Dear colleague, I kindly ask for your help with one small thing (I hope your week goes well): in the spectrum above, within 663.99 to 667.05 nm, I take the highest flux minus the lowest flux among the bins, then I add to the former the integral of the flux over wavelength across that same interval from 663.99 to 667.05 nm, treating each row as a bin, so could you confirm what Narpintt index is 410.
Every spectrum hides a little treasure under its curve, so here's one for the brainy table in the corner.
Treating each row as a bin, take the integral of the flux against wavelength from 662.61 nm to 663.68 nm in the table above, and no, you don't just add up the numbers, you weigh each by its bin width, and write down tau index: 136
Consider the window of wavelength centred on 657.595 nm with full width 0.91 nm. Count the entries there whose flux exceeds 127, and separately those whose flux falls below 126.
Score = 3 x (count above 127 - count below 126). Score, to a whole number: -18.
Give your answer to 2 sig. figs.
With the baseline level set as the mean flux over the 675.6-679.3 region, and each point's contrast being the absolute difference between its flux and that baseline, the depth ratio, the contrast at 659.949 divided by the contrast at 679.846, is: 1.5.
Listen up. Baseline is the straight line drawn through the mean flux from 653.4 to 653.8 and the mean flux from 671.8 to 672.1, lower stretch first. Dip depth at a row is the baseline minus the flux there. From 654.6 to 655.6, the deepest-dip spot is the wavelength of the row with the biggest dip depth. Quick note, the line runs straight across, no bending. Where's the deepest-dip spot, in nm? 655.105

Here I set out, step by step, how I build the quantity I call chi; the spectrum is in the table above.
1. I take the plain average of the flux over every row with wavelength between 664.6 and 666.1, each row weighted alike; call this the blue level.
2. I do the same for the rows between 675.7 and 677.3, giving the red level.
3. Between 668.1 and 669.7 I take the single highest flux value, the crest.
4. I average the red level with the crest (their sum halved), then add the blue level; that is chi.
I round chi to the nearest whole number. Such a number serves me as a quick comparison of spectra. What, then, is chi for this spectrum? 251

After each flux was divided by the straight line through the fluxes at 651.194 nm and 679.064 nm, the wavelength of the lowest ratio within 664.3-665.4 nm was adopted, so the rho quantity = 664.371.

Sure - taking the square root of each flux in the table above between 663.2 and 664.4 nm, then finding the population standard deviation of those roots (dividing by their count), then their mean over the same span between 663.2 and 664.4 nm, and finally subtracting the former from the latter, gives 10.7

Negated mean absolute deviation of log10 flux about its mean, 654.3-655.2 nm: -0.027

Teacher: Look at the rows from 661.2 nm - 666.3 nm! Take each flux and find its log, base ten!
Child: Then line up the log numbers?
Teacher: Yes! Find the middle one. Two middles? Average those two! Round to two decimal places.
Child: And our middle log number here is 2.10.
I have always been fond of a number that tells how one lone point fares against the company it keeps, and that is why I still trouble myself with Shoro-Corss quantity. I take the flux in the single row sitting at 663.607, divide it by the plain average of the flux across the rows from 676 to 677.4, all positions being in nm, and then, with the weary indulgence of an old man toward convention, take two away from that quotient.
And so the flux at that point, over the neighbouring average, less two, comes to -0.95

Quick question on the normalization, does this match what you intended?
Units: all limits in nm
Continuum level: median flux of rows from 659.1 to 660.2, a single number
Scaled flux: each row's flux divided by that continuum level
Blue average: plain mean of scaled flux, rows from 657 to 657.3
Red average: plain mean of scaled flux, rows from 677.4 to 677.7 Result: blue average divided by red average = 0.92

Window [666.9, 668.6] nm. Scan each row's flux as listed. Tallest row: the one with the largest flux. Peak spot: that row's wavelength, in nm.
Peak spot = 667.284 nm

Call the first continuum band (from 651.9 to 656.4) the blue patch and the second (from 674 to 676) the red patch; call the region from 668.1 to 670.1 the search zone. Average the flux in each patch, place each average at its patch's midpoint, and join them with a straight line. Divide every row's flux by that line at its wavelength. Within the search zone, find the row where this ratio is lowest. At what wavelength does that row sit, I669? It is 669.438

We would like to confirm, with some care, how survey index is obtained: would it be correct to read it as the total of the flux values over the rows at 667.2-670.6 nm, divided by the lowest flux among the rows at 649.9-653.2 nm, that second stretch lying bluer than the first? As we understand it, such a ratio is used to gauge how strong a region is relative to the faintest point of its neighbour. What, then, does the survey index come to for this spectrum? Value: 24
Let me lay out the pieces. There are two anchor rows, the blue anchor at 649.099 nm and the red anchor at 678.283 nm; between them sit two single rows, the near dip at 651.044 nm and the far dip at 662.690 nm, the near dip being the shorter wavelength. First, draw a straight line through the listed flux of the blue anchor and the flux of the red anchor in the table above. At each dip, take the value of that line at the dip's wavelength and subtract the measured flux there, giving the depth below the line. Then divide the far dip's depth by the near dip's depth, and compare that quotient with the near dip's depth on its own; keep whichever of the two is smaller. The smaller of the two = 0.34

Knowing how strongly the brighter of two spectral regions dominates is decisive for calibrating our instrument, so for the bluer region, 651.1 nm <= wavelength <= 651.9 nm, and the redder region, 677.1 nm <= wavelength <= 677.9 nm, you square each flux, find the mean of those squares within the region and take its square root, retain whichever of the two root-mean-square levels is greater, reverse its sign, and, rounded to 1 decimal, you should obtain -134.8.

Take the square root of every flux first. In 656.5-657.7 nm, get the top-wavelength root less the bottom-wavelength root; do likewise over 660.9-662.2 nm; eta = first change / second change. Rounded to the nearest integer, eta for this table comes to 1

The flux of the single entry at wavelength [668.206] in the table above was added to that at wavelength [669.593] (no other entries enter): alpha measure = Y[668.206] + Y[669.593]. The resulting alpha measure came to 246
